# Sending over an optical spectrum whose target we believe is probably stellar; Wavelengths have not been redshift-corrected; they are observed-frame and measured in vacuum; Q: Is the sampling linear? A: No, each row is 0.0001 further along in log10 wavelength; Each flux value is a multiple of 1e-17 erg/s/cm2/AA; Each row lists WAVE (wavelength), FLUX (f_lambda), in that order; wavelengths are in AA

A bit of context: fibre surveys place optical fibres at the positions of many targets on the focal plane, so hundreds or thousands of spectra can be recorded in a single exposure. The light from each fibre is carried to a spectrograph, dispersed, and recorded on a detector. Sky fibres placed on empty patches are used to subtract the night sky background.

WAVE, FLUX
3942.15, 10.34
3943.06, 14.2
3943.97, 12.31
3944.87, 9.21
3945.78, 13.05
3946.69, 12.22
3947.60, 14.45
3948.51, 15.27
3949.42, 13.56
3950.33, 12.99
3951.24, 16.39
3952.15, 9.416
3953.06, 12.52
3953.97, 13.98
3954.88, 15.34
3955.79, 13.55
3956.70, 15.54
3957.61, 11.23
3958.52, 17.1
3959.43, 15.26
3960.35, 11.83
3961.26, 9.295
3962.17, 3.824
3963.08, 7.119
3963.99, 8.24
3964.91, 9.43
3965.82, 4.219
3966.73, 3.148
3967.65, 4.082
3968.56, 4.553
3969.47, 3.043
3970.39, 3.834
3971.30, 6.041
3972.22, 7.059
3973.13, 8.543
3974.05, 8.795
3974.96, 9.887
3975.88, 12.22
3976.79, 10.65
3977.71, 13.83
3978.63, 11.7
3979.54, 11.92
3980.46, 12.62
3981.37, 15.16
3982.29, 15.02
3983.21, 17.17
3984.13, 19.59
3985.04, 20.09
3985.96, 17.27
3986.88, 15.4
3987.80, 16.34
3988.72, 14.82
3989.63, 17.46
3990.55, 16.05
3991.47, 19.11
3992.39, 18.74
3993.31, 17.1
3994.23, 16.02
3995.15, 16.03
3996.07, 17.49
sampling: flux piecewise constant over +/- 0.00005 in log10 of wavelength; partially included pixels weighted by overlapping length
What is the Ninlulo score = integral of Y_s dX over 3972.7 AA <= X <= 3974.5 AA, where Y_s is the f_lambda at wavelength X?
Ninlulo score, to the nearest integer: 16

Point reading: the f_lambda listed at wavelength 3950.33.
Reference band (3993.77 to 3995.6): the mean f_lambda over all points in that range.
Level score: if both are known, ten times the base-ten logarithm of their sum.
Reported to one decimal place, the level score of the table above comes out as 14.6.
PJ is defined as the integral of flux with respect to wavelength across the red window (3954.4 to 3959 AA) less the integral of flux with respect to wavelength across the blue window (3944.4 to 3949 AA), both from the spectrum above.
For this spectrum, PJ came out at 8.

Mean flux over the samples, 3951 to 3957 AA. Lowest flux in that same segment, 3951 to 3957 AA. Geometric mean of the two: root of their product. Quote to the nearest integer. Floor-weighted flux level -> 11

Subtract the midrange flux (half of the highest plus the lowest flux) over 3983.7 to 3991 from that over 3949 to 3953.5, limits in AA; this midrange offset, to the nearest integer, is -5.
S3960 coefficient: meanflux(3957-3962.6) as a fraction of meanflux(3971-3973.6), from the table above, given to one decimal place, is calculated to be 1.6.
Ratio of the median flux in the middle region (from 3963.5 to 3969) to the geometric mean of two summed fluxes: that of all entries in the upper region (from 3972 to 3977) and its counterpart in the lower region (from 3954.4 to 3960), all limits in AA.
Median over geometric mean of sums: 0.062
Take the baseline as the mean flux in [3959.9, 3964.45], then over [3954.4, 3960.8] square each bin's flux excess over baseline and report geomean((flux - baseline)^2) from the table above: 34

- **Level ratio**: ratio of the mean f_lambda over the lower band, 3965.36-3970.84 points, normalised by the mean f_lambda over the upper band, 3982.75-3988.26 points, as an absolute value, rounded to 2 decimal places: 0.22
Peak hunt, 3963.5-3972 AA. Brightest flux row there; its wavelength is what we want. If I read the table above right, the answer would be 3964.91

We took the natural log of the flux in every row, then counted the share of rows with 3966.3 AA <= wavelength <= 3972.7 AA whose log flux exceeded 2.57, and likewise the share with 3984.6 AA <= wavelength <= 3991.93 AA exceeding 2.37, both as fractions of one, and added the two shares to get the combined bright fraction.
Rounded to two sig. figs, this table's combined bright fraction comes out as 1.0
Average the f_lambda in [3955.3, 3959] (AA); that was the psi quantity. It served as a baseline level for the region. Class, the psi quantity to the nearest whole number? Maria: 14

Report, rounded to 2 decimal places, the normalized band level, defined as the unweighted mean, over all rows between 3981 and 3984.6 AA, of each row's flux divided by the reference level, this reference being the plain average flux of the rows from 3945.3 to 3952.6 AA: 1.25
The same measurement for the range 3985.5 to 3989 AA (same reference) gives 1.19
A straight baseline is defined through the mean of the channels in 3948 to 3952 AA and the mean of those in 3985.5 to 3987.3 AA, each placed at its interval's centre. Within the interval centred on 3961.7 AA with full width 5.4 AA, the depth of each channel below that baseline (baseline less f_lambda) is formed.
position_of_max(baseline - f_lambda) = 3962.17 AA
